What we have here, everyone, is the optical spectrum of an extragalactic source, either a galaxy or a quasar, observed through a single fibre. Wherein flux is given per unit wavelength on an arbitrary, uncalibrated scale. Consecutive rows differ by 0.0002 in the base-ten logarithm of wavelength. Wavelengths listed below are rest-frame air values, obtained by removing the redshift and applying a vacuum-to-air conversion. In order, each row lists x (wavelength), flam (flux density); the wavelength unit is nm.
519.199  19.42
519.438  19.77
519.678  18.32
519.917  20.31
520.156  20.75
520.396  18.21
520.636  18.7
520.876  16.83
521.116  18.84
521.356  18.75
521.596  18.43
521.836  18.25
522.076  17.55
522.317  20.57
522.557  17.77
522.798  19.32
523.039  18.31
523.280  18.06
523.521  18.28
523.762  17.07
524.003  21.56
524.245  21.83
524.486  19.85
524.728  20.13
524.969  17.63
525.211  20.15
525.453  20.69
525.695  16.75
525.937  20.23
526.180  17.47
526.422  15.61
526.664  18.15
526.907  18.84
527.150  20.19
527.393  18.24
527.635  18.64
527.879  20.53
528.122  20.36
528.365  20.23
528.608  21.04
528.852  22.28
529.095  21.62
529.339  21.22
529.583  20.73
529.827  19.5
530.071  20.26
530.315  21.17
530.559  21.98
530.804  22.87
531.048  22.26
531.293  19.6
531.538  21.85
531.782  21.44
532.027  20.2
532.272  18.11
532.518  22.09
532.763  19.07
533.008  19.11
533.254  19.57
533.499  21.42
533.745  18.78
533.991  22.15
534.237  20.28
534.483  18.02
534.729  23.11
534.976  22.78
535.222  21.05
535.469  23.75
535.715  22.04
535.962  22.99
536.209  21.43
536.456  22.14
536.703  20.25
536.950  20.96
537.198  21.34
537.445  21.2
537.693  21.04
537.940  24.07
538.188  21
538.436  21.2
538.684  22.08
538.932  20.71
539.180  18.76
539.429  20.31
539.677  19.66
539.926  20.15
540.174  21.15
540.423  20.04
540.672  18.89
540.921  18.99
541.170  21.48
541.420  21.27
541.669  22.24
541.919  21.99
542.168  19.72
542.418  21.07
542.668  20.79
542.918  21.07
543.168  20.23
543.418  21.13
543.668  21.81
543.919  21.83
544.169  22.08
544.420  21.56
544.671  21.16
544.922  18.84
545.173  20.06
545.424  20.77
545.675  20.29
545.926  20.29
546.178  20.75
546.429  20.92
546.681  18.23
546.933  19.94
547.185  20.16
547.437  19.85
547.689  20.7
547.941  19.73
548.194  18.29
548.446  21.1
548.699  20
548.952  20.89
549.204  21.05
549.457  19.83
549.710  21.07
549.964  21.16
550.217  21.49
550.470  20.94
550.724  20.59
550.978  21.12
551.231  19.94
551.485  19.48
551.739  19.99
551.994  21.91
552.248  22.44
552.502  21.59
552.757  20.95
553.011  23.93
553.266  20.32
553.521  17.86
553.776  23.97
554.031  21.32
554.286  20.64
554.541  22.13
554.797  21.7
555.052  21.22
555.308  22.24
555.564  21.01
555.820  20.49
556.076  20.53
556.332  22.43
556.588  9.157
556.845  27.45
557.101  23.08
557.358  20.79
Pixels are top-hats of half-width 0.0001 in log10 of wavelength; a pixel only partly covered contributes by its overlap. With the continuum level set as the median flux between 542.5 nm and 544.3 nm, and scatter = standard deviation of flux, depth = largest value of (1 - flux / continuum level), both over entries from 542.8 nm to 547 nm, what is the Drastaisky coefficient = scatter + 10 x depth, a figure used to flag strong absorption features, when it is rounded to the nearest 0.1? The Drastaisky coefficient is 2.4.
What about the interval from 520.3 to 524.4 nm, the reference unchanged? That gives 3.4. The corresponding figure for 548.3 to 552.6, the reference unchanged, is 1.6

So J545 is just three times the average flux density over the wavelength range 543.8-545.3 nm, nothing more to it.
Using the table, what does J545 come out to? 63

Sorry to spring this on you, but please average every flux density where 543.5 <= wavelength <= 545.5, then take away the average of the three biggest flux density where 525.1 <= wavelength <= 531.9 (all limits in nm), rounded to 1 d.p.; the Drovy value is -1.5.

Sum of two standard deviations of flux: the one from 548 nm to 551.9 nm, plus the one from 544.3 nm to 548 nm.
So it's 1.7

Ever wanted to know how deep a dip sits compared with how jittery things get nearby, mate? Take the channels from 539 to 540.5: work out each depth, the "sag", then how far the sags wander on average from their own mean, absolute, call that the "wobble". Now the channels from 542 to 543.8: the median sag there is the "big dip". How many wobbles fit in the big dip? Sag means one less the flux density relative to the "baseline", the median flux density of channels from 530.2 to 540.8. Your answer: 0.15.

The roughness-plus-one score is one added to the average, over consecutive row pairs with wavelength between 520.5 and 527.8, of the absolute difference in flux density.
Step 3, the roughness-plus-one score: 2.61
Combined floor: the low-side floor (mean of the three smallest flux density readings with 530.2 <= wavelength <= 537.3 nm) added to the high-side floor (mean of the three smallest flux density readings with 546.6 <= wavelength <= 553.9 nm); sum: 36.4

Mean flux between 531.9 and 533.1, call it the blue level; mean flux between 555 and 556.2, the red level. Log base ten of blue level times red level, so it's 2.62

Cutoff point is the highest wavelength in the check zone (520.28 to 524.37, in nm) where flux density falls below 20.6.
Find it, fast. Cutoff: 523.762 nm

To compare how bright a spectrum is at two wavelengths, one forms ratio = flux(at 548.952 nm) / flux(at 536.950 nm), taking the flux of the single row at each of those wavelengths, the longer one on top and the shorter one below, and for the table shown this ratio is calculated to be 1.00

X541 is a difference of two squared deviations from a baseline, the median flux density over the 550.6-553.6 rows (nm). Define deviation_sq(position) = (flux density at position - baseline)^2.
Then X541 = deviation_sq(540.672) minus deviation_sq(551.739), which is 2.9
